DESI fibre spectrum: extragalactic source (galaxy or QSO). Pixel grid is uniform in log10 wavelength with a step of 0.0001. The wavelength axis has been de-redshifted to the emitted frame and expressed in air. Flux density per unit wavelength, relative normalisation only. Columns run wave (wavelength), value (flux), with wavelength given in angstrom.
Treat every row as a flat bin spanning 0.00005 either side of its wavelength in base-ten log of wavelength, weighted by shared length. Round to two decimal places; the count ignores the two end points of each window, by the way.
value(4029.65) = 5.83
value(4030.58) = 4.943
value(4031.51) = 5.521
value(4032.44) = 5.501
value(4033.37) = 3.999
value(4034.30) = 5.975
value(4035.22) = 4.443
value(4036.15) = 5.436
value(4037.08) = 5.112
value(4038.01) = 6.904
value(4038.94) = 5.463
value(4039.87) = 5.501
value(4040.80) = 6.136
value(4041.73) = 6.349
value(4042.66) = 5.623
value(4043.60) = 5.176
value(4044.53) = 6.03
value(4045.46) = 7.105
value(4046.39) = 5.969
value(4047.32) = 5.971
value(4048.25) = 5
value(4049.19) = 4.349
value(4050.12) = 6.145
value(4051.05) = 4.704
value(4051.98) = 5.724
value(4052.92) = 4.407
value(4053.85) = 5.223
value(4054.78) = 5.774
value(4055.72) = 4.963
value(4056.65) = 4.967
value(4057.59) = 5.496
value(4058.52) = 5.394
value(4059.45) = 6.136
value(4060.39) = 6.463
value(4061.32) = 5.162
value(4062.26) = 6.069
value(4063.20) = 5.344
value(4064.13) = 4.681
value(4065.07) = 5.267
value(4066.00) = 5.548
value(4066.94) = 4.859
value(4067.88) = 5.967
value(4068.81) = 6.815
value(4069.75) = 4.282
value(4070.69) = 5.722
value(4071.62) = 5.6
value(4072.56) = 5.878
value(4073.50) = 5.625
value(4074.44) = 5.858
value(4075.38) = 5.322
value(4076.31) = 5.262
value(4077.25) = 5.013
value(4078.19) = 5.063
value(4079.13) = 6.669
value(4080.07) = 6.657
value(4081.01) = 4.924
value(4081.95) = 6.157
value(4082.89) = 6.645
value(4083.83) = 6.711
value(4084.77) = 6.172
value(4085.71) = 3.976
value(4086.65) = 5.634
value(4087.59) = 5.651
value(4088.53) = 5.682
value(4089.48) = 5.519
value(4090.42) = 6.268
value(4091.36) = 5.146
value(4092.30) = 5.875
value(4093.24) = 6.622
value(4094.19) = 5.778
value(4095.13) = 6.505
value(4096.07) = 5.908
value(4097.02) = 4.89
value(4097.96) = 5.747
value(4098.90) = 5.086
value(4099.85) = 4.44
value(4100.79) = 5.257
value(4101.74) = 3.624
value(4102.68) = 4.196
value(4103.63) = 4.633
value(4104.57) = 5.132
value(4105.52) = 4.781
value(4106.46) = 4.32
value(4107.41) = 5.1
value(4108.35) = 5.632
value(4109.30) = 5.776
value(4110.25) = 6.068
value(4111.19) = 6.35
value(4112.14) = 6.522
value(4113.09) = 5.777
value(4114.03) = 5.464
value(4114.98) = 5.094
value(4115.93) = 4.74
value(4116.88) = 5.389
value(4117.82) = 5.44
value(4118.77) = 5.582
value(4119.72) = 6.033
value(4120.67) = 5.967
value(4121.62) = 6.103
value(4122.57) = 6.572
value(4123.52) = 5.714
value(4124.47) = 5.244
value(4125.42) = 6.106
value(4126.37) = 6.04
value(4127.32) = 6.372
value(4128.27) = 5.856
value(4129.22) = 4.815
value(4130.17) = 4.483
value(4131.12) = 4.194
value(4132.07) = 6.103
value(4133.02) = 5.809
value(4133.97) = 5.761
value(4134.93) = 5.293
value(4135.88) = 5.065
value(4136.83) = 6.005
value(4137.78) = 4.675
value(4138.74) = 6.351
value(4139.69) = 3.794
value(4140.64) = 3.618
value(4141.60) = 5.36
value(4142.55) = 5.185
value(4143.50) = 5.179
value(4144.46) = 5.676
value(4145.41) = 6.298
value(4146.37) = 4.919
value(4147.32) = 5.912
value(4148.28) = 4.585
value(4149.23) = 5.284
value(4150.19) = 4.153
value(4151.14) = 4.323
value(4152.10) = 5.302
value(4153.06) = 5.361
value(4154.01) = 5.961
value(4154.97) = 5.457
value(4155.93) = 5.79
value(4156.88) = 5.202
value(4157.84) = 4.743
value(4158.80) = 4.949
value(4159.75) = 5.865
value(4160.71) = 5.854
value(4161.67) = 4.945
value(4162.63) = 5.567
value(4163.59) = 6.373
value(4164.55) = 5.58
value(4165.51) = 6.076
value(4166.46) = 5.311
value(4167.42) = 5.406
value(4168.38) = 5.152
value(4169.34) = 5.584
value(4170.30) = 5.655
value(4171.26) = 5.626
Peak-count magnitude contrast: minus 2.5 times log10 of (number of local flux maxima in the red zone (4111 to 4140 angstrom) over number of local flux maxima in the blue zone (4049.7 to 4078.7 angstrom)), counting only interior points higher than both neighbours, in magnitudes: 0.24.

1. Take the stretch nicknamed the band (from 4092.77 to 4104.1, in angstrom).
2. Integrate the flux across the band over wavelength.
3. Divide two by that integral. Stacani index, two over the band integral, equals 0.0338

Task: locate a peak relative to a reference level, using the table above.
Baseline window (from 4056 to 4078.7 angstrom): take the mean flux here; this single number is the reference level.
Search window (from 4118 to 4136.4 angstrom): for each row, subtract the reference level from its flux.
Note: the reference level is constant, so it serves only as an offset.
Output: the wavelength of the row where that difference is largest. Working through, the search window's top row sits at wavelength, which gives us 4122.57 angstrom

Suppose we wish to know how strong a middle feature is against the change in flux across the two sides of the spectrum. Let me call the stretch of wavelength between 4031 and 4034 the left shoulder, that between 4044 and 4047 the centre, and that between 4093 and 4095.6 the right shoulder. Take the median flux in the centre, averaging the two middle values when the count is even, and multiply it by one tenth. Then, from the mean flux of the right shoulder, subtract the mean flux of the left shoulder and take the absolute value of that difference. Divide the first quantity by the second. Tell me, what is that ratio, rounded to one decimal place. 0.5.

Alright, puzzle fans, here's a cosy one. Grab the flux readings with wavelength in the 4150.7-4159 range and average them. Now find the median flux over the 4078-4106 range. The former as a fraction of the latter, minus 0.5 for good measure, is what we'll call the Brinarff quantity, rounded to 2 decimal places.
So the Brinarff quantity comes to 0.43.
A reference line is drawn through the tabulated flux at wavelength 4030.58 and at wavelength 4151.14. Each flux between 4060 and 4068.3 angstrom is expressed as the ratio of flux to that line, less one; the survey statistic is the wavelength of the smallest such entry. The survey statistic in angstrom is 4064.13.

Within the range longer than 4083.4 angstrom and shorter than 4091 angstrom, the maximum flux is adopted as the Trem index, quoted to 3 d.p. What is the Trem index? 6.711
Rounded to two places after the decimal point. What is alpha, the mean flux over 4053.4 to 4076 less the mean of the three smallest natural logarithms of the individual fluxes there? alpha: 3.99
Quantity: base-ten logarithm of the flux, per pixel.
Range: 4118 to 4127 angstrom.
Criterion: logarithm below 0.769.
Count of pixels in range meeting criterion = 3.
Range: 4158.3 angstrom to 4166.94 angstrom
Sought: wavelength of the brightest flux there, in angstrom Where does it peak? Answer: 4163.59 angstrom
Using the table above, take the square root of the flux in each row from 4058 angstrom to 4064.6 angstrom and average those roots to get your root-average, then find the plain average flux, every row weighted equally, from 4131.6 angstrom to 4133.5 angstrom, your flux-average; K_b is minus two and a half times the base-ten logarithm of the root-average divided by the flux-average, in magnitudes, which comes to 1.00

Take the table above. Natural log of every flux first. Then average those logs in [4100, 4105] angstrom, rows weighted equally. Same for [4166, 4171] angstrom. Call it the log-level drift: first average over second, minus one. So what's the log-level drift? -0.11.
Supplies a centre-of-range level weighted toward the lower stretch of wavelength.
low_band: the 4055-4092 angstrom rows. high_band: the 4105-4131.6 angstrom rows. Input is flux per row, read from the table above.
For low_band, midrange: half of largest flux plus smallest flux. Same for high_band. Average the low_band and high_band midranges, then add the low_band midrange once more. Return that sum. 10.8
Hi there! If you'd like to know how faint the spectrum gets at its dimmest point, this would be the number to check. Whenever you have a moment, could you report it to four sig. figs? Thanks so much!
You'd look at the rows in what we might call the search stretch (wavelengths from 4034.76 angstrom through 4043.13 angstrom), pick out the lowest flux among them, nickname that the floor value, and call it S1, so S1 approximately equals 4.443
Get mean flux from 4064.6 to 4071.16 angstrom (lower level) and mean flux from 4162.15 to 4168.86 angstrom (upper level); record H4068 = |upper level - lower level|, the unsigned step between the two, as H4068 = 0.14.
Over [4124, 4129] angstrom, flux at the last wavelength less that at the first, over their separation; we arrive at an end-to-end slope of 0.16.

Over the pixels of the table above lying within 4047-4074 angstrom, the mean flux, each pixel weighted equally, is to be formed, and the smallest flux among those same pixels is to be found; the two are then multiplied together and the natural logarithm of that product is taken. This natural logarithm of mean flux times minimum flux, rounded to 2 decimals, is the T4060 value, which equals 3.15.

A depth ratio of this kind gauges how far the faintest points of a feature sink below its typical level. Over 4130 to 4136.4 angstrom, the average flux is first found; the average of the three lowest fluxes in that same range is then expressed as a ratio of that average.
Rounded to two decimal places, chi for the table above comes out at 0.87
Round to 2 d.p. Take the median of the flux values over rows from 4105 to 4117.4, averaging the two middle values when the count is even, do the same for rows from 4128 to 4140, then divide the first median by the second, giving 1.03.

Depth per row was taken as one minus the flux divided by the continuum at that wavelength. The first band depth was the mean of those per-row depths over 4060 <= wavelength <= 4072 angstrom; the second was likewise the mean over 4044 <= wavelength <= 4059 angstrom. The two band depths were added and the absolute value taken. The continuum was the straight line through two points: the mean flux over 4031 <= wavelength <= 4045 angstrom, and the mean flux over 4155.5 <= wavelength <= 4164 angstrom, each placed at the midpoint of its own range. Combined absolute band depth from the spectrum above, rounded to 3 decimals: 0.017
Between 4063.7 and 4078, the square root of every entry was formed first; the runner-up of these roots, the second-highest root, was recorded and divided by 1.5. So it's 1.63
